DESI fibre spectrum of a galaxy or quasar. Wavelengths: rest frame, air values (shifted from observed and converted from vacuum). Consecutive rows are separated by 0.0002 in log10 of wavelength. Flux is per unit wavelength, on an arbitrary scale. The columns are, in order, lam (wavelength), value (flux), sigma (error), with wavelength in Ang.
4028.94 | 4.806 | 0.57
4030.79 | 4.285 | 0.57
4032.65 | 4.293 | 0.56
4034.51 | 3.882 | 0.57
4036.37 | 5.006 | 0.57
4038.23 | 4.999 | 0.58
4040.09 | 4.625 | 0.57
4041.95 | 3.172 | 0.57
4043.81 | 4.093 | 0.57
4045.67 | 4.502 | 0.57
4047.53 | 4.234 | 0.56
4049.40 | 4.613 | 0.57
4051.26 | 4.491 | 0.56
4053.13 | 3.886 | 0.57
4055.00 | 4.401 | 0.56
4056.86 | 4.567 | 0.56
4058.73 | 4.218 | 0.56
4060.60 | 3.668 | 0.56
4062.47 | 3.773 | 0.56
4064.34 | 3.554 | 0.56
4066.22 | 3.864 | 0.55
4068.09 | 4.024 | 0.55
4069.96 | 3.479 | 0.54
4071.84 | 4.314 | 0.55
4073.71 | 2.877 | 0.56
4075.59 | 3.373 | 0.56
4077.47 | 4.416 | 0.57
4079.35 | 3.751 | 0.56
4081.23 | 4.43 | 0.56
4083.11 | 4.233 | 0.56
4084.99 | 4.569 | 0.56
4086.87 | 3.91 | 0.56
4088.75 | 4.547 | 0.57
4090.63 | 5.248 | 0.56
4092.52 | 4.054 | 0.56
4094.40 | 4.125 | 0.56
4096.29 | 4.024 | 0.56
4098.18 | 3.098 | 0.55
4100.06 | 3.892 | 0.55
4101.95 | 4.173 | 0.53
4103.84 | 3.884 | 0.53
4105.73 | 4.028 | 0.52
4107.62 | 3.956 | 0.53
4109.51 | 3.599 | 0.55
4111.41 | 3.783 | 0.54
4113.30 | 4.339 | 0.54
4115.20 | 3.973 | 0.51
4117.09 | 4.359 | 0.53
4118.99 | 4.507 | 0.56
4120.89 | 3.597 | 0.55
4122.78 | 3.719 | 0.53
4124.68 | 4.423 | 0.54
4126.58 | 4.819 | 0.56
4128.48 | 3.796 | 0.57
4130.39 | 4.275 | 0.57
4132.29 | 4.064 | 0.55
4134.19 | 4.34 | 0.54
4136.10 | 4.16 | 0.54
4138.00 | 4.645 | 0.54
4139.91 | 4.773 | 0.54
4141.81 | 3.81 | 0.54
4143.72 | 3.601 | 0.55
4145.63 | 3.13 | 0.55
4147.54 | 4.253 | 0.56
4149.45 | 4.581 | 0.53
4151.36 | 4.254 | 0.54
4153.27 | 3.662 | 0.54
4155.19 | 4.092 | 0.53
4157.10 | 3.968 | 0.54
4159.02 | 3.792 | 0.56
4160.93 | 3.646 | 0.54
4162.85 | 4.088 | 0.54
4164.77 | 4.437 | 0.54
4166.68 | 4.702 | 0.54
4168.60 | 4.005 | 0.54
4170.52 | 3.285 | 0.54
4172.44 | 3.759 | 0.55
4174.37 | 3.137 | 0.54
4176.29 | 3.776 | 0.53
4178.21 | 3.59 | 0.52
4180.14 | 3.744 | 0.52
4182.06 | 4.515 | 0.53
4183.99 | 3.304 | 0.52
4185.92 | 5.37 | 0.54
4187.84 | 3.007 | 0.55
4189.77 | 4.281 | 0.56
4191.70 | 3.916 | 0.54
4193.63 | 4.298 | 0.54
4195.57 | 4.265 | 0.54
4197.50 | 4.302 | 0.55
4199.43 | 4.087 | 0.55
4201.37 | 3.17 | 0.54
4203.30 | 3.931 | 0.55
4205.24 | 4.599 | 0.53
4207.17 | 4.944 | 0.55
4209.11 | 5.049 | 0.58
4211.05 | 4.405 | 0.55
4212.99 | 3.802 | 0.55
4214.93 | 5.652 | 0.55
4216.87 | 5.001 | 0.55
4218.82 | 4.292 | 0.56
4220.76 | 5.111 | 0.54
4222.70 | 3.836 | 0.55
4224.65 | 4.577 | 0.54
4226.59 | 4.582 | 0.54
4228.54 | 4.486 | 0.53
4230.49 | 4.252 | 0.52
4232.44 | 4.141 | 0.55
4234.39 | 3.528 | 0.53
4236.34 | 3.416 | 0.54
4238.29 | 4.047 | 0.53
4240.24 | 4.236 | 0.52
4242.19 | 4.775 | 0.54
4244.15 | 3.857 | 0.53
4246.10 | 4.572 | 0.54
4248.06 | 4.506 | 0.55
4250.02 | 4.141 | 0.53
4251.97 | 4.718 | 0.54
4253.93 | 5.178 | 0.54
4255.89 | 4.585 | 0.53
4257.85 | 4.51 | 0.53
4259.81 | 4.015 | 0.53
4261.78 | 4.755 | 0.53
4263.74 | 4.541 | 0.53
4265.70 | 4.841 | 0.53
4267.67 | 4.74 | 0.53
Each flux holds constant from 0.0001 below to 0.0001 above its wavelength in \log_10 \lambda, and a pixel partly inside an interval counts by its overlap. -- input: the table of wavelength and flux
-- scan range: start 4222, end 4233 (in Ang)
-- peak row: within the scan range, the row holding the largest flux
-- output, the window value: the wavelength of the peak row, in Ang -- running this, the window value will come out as 4226.59 Ang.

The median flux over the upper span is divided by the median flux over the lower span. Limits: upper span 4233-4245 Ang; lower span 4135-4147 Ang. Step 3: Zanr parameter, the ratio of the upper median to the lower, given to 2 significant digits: 0.99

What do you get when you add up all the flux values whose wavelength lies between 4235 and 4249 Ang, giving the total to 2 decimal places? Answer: 29.41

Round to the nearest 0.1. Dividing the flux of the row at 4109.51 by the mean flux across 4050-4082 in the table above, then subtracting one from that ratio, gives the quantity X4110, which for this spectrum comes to -0.1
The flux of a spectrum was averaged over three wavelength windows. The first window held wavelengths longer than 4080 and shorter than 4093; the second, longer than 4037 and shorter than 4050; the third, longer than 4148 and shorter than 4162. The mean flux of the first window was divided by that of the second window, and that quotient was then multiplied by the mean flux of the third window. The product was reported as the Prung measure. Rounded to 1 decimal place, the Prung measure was 4.1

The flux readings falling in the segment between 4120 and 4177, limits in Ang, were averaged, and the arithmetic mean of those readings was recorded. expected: 4.02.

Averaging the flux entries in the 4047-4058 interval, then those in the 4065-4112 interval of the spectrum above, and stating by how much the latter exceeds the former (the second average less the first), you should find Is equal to -0.38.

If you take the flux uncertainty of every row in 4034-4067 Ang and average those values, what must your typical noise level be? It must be 0.5650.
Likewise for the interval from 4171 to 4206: 0.5389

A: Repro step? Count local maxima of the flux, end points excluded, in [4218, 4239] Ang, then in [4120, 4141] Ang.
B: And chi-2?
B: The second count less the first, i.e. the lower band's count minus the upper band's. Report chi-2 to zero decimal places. 1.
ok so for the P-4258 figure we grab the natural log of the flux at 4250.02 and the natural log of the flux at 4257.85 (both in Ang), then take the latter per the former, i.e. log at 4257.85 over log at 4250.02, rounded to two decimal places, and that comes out 1.06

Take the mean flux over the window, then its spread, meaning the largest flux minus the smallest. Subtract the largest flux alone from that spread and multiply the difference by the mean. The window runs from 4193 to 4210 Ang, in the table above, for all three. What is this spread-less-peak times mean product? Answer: -14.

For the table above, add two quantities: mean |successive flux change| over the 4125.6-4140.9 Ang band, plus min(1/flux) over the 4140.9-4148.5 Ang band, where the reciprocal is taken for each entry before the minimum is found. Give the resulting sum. 0.63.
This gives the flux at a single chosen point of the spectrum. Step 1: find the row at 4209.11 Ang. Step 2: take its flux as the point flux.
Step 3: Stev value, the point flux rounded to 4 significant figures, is 5.049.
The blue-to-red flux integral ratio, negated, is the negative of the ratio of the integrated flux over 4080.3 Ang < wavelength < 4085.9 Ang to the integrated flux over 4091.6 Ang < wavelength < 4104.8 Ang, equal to -0.48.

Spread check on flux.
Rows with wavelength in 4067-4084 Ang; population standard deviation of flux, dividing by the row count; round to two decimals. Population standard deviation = 0.51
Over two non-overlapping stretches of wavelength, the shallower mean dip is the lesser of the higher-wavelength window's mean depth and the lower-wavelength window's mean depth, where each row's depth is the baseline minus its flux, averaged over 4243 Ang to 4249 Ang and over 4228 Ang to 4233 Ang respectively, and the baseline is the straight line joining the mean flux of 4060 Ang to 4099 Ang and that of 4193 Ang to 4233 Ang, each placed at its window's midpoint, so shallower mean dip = 0.2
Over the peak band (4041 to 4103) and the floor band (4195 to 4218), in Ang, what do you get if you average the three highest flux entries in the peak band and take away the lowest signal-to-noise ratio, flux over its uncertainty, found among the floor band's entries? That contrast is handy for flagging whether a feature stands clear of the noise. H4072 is -1.1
